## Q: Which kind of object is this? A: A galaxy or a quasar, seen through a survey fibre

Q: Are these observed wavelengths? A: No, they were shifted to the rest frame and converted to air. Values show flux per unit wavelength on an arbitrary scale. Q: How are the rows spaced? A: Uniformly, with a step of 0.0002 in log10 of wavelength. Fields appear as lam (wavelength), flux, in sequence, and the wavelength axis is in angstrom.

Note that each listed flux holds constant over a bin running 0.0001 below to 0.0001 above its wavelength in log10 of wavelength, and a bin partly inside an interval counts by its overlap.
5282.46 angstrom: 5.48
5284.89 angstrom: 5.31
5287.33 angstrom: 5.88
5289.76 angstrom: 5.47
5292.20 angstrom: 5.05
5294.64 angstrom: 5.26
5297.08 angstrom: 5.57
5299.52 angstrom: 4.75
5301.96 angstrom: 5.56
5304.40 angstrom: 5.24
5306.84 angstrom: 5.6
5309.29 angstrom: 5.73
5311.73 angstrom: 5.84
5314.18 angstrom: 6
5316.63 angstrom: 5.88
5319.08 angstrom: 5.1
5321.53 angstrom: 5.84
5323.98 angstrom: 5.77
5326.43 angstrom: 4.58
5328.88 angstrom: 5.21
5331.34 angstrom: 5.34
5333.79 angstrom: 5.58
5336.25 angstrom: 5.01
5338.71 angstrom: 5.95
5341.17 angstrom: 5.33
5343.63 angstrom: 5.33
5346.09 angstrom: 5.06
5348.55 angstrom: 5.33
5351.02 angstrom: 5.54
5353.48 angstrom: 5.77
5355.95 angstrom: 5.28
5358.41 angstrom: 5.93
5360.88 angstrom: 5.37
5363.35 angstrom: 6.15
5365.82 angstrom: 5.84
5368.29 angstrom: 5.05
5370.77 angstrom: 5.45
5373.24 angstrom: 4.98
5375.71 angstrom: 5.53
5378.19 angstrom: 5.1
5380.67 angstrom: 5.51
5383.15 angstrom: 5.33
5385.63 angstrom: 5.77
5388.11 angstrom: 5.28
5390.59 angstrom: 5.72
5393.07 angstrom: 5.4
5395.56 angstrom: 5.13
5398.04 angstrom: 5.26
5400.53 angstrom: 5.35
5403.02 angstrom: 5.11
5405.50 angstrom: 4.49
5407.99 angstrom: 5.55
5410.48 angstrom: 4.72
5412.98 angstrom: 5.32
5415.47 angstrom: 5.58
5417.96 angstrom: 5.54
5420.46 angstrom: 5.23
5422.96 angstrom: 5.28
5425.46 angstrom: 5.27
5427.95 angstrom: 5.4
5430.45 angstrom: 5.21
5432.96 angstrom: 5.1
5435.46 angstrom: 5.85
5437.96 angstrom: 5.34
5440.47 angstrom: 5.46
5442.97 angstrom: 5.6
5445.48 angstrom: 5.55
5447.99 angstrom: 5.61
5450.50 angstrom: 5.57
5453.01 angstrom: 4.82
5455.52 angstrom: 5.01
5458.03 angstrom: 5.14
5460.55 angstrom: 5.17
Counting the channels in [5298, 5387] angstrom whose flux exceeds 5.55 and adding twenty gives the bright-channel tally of 35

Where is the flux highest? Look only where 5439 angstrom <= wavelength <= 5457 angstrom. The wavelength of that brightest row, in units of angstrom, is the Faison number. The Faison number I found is 5447.99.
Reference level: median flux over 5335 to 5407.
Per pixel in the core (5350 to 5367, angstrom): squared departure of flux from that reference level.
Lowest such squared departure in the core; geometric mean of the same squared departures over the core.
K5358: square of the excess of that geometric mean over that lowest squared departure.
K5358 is 0.0032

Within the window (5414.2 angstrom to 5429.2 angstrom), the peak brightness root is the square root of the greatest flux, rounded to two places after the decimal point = 2.36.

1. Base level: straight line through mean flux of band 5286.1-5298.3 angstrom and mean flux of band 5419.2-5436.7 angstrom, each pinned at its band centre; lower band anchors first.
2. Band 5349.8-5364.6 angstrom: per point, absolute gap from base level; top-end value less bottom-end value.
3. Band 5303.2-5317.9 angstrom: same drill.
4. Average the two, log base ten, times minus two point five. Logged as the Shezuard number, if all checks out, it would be 0.89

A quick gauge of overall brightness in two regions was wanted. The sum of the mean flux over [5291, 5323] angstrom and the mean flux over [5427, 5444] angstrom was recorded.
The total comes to 10.9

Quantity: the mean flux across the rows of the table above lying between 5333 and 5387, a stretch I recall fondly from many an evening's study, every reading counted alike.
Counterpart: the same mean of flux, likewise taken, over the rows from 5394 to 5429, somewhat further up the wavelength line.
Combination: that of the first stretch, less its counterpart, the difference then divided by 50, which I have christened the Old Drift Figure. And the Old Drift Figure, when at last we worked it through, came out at 0.0046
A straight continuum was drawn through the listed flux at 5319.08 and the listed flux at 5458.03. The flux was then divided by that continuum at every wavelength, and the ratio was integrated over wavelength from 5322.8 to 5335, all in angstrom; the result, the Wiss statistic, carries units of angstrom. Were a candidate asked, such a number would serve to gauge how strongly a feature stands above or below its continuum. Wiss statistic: 12.7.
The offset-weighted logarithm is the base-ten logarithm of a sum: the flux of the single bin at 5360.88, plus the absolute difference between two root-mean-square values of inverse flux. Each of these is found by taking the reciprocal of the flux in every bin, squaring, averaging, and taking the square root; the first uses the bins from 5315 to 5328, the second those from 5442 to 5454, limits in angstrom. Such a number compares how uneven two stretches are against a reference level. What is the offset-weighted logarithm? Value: 0.730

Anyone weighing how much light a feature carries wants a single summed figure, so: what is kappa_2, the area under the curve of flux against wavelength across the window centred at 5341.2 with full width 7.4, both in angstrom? 40.9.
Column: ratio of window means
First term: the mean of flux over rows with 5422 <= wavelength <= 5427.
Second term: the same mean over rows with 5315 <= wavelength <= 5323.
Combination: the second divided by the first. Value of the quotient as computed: 1.06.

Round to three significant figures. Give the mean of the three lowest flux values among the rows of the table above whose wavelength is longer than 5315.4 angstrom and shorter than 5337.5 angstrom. 4.90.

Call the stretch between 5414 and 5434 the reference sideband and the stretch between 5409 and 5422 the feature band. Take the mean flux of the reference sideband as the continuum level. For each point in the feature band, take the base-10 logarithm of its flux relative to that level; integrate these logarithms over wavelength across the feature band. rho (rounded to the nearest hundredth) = -0.06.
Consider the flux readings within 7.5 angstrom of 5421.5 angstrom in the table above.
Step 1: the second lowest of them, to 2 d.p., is 5.27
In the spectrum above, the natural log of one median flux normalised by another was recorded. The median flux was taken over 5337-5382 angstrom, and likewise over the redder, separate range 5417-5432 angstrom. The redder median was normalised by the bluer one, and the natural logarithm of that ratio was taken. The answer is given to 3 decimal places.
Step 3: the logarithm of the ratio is -0.025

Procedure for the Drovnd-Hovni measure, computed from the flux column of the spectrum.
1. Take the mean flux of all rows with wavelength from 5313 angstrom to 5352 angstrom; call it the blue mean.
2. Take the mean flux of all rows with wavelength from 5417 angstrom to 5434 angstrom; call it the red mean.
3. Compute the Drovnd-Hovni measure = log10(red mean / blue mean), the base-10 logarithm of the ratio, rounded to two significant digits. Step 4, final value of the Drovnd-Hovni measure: -0.011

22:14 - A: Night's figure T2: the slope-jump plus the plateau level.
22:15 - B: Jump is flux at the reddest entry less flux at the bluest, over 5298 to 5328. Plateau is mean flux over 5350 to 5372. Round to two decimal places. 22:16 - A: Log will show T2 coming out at 5.43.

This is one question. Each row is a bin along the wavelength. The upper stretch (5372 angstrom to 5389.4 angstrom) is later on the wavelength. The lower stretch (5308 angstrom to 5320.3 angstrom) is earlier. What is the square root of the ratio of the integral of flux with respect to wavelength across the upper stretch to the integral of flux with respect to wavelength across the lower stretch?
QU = 1.15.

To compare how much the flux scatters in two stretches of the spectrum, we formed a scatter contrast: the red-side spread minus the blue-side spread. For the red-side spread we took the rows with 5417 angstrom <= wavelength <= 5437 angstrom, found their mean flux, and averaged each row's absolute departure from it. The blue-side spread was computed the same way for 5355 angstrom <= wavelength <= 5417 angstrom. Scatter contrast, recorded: -0.09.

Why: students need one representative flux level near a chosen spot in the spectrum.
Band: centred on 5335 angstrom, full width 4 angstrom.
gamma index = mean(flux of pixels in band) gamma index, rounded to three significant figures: 5.29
